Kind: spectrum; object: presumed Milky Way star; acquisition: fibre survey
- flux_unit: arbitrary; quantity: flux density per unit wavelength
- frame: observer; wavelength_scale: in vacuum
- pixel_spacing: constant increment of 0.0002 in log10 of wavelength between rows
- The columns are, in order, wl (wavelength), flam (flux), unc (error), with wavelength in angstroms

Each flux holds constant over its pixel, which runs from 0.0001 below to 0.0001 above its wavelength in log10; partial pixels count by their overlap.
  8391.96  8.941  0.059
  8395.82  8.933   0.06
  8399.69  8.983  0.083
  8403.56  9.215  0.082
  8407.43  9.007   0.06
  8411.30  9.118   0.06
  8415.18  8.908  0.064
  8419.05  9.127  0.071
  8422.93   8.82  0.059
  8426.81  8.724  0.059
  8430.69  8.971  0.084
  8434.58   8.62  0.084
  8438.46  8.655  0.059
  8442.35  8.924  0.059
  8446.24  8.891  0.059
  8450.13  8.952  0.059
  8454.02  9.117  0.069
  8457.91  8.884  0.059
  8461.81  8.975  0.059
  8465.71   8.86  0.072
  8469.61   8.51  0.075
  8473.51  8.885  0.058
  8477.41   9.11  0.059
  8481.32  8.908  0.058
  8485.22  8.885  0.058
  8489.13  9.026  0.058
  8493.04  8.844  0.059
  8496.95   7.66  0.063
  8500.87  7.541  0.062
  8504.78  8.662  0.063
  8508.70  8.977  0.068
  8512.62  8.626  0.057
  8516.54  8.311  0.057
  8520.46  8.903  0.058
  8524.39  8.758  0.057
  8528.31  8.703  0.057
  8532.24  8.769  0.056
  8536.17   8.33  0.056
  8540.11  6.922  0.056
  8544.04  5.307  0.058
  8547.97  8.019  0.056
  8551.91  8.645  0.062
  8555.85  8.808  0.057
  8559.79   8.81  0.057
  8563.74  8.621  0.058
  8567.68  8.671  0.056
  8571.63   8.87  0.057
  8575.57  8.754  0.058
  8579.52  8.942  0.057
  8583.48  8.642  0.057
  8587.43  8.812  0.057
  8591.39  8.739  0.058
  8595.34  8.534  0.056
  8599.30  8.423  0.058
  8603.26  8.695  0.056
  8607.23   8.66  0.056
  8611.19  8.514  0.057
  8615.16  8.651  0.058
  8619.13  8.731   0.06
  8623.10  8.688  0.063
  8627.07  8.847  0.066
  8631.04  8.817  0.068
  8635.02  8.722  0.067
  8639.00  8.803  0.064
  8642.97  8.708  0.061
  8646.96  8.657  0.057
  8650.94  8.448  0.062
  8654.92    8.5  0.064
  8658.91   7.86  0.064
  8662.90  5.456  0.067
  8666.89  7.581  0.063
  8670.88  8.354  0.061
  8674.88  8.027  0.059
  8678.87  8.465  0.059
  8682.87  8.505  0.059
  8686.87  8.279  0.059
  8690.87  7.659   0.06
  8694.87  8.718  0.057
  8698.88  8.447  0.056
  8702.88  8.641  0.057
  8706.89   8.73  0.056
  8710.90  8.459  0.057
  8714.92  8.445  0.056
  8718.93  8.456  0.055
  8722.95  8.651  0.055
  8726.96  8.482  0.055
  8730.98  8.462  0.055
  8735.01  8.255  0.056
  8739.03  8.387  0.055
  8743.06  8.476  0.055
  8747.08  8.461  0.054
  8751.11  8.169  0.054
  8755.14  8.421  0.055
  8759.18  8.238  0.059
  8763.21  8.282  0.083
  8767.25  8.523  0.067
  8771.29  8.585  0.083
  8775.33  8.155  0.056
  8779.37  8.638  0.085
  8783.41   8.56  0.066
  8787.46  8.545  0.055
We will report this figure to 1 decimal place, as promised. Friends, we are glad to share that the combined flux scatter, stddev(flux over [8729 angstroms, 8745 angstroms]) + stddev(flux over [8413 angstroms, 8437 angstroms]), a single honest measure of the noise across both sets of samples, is 0.3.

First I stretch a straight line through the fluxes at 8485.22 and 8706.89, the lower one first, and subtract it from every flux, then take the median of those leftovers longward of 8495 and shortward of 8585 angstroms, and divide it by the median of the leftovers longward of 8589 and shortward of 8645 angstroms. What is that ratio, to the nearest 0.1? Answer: 2.0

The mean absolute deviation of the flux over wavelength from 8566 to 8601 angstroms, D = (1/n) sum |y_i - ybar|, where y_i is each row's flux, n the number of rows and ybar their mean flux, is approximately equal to 0.126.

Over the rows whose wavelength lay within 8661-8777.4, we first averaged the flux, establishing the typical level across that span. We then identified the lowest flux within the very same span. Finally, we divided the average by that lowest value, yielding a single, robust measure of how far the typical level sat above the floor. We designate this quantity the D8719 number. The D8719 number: 1.52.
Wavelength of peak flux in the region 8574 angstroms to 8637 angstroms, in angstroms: 8579.52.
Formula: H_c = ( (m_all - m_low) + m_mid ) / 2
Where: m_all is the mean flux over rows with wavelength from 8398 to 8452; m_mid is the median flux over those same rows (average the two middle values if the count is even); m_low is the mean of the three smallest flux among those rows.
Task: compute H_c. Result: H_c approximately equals 4.60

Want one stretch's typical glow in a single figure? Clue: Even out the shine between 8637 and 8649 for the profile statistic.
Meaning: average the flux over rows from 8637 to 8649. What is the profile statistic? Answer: 8.72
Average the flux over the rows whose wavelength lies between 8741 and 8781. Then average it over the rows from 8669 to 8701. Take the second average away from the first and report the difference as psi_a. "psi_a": 0.1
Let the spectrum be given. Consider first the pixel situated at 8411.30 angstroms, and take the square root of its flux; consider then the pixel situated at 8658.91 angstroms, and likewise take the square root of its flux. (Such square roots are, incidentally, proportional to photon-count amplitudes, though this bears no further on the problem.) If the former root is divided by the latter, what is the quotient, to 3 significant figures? 1.08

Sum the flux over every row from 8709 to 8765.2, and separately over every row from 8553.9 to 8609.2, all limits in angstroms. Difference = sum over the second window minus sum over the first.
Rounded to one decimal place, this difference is 4.3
